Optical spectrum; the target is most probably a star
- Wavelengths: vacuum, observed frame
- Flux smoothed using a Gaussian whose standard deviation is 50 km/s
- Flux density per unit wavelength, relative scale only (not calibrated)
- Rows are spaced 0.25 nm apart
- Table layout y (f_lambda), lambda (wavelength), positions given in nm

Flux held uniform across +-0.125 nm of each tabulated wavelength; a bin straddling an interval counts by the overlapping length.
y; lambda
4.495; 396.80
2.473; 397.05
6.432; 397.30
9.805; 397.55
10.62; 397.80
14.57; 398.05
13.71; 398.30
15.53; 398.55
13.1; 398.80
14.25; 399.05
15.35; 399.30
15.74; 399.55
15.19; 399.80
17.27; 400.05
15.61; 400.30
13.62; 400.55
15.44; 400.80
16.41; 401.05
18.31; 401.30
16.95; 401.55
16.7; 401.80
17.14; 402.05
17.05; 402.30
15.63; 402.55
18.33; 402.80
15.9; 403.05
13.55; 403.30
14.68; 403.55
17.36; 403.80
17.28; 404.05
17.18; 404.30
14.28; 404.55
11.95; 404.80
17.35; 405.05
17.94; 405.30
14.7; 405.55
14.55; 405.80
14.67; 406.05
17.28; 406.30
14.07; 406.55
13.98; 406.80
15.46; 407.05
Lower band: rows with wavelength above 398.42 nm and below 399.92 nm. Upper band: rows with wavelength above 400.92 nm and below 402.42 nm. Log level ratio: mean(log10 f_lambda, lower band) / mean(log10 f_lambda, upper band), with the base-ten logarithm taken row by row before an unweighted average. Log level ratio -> 0.95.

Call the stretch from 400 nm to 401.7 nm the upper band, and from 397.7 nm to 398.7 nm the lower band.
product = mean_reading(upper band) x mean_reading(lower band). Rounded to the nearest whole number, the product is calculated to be 221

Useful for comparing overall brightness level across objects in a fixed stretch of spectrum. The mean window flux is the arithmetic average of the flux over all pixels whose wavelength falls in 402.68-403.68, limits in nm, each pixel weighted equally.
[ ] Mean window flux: 15.6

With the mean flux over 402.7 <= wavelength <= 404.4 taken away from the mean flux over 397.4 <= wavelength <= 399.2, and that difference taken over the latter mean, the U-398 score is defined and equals -0.25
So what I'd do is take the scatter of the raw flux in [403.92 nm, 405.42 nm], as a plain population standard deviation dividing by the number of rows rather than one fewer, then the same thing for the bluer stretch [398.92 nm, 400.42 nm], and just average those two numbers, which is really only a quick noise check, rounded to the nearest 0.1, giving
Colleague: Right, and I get 1.5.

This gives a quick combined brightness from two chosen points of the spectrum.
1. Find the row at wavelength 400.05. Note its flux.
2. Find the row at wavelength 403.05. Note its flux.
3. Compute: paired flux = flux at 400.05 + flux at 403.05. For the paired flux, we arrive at 33.2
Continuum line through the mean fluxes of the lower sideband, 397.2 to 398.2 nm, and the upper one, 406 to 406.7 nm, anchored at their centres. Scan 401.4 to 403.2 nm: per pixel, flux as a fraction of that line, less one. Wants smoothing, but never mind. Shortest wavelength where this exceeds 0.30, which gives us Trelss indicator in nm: 401.55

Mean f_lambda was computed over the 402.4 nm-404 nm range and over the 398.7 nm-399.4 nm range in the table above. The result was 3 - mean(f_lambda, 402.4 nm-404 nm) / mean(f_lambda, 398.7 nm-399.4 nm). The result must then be 1.88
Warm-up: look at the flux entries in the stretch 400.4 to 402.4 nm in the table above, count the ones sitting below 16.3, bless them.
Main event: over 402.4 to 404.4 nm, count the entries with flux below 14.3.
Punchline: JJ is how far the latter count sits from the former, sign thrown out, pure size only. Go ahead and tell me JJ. 1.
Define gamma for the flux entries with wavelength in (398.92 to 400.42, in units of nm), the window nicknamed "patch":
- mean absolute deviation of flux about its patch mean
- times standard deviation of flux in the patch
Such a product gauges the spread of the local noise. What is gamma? 0.6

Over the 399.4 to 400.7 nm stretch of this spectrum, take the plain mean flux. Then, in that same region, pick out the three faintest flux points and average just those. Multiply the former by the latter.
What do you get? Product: 229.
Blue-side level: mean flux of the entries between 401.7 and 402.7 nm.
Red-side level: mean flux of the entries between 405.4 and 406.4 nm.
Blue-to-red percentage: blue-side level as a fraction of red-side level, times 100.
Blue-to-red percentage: 109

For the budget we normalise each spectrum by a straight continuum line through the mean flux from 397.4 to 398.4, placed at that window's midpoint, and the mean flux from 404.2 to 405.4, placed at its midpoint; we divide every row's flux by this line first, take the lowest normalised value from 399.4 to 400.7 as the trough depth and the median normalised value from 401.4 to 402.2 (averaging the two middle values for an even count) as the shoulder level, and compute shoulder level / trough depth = 1.19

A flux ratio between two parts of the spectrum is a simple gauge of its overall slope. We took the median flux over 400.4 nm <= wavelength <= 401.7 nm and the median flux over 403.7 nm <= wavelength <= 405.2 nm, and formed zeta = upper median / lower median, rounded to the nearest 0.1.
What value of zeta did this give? 1.0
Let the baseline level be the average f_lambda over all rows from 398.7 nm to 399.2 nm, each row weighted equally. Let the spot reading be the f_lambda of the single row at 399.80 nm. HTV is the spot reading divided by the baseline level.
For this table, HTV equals 1.1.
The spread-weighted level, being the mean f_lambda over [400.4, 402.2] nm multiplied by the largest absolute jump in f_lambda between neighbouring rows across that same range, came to 31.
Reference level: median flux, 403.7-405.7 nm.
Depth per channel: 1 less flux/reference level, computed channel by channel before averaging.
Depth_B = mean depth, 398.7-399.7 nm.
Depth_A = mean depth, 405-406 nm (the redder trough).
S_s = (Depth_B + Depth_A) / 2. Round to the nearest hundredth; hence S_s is 0.11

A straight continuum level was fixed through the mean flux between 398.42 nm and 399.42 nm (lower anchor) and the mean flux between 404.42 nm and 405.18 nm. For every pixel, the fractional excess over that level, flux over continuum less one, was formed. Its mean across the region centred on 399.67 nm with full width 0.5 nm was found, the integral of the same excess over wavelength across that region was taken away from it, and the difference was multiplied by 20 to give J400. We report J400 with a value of 0.63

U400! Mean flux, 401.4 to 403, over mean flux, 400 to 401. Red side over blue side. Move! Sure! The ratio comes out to 1.10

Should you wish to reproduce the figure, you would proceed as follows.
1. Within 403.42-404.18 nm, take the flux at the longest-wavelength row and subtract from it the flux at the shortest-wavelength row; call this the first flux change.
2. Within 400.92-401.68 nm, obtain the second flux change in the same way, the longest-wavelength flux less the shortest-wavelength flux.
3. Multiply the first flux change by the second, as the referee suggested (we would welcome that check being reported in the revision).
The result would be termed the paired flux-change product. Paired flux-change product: 1.4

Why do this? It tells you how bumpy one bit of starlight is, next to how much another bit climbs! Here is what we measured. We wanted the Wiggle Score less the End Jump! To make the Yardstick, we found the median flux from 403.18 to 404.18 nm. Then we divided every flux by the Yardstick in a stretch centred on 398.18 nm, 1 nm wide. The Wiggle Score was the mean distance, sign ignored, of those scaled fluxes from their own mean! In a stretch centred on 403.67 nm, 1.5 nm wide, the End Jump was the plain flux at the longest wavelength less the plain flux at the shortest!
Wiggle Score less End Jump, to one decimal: -1.2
